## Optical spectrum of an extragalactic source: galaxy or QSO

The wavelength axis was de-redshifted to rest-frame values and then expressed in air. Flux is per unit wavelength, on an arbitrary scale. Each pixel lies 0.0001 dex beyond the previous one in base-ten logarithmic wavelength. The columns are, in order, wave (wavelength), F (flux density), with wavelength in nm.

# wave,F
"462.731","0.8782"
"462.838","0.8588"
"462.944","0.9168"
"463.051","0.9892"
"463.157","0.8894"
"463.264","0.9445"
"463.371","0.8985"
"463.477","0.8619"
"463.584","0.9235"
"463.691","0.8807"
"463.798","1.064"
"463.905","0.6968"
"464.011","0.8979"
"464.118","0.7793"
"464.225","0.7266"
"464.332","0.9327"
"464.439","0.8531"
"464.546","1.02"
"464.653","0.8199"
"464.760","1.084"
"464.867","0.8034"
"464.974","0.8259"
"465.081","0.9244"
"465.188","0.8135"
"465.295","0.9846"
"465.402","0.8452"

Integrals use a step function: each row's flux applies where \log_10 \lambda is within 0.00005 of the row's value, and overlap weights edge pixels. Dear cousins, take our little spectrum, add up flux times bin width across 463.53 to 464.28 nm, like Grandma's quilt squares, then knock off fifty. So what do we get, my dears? -49.4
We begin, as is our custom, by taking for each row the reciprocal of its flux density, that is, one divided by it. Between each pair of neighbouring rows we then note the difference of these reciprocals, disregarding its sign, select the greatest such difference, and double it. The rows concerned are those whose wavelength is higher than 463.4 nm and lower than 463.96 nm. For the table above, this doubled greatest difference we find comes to 1.0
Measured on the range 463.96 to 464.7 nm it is 0.6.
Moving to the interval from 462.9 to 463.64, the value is 0.2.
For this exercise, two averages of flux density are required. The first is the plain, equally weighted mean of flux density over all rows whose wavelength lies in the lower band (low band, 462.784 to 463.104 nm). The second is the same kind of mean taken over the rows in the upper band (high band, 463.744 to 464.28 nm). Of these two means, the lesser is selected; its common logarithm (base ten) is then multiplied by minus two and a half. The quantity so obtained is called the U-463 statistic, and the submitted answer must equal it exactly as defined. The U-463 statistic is 0.198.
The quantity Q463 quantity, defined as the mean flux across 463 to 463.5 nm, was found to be 0.92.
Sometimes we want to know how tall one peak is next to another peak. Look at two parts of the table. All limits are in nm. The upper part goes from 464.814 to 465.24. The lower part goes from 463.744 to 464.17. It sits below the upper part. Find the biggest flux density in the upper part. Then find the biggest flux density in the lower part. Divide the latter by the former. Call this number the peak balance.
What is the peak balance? 1.15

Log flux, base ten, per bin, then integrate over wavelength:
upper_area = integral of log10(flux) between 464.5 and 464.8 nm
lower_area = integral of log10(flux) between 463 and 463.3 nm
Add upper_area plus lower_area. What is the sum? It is -0.013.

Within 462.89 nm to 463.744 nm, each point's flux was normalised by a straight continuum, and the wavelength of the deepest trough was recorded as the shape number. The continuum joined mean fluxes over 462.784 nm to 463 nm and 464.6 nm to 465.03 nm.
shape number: 463.477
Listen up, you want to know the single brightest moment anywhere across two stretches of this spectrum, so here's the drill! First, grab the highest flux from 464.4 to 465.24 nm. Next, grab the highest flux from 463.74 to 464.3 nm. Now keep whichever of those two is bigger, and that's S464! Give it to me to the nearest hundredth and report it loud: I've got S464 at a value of 1.08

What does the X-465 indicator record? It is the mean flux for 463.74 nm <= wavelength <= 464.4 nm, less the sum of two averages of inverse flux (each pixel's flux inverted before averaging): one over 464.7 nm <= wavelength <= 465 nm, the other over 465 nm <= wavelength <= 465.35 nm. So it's -1.39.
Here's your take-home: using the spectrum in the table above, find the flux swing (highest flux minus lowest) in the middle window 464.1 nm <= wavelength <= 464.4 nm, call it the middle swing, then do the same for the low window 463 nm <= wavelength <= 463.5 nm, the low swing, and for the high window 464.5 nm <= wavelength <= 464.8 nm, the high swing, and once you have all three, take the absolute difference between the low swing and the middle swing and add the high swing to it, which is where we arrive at 0.34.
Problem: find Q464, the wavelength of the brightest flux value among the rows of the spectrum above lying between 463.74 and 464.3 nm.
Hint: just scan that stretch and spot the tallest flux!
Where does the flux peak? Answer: 463.798 nm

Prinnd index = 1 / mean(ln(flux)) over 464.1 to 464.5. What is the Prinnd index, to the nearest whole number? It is -5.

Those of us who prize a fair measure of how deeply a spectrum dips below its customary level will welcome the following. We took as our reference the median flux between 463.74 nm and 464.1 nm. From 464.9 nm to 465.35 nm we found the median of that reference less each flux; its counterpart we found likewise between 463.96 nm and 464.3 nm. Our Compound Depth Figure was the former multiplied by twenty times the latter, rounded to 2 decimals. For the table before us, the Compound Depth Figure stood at 0.05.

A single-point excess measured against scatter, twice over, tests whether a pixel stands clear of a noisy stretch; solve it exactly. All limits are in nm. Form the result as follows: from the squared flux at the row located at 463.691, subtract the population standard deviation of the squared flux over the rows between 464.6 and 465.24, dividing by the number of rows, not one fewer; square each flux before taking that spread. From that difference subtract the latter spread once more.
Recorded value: 0.40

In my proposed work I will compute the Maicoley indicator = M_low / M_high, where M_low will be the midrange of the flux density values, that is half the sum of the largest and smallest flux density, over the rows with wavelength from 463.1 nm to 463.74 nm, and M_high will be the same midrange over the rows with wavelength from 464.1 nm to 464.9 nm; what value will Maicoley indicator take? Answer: 1.00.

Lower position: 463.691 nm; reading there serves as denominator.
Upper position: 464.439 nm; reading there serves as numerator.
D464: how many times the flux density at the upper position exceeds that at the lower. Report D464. 0.97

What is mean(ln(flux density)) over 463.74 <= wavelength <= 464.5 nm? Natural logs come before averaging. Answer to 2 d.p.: -0.17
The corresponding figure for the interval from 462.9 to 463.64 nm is -0.09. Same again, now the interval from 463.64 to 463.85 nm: -0.03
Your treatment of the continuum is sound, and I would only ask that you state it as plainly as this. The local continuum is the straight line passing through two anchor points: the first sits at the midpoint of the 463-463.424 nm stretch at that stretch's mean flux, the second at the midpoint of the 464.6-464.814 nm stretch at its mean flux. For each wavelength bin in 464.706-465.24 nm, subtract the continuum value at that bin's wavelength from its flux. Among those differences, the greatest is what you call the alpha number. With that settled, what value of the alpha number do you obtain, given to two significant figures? 0.13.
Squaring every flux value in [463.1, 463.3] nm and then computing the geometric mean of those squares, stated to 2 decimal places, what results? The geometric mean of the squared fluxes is 0.84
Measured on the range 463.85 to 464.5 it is 0.66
